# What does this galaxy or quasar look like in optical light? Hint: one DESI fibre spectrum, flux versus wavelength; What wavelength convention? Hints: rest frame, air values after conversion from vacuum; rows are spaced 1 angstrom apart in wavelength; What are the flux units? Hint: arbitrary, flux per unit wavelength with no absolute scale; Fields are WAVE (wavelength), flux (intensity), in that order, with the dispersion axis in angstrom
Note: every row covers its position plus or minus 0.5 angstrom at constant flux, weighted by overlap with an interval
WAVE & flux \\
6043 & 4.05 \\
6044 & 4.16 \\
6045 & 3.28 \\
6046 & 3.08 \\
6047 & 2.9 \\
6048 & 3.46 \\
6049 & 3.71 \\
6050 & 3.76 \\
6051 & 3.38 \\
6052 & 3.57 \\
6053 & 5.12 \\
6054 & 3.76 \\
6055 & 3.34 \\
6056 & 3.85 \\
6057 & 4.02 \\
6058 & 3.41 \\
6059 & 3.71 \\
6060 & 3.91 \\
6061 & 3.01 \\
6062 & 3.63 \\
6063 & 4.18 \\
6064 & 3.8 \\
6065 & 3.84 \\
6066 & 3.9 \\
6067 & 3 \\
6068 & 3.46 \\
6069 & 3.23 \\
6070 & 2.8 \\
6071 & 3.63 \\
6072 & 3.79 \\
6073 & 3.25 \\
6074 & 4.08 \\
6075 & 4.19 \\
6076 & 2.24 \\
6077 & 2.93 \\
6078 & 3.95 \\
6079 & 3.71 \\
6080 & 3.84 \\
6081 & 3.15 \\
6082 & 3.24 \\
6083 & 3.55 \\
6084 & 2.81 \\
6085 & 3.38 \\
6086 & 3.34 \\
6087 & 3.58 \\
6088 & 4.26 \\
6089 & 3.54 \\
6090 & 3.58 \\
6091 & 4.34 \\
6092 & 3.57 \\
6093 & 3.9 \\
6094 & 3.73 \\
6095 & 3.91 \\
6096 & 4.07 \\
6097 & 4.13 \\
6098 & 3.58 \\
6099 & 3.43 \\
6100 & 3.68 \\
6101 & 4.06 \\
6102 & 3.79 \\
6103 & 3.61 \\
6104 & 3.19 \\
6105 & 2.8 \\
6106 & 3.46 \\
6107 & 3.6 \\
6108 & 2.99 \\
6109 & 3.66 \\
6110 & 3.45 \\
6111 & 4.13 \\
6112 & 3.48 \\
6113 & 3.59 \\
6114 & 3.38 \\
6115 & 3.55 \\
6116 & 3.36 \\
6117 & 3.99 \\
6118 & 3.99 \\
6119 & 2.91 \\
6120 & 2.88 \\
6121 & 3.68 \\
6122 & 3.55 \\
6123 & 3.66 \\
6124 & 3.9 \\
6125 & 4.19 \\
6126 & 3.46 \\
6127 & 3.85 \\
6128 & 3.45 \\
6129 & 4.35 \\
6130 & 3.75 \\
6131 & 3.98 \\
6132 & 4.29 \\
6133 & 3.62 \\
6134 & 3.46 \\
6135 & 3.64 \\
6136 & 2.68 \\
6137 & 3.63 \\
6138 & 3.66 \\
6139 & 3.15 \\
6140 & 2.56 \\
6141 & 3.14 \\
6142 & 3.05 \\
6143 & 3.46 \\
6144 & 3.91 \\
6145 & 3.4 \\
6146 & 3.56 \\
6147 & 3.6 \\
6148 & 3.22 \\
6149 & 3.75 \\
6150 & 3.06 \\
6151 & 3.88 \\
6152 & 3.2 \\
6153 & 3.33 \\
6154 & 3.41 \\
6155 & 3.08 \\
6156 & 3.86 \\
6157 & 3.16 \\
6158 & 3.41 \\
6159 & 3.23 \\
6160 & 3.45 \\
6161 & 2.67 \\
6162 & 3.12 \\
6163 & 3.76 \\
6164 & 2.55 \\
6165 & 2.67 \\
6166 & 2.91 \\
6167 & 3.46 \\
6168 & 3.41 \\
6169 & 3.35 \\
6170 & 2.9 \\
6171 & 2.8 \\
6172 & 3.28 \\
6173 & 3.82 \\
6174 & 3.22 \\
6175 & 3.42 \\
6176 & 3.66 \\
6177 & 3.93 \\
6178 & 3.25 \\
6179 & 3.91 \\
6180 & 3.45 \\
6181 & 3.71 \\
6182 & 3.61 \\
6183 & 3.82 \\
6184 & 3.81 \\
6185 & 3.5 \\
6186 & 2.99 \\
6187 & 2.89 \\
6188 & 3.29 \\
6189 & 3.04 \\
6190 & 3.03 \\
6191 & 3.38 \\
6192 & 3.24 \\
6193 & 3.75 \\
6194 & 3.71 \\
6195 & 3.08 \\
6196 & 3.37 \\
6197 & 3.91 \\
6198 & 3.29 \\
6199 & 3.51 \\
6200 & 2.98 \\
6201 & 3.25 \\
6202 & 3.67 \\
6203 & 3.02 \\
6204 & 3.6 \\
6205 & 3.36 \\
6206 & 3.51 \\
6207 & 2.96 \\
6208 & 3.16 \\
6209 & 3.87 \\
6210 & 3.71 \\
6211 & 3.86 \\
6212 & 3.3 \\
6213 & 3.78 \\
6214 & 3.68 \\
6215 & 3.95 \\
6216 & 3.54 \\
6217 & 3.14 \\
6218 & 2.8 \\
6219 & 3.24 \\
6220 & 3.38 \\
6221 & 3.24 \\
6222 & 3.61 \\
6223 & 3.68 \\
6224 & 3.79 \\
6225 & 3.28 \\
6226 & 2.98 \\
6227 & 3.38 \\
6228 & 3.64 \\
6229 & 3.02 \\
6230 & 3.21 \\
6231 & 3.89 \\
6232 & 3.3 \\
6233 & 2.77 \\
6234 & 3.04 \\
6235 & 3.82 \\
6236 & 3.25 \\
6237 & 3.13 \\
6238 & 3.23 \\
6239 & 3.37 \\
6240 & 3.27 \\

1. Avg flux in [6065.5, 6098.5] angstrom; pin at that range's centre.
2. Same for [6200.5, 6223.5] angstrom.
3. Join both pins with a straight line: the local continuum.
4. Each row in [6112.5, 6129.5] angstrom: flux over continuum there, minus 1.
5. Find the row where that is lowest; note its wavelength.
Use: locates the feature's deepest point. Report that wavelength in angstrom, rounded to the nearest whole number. 6120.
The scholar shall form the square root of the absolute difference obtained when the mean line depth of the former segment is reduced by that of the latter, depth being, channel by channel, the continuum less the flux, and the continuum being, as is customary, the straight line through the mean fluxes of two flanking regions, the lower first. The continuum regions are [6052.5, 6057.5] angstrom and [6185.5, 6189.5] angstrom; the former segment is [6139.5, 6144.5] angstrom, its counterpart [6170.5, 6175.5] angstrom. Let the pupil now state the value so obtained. 0.56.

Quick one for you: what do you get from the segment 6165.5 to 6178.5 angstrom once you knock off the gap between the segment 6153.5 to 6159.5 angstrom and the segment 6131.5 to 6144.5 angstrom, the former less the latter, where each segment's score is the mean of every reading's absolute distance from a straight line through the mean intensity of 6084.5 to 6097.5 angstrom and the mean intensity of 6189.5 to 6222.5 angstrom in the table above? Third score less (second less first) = 0.39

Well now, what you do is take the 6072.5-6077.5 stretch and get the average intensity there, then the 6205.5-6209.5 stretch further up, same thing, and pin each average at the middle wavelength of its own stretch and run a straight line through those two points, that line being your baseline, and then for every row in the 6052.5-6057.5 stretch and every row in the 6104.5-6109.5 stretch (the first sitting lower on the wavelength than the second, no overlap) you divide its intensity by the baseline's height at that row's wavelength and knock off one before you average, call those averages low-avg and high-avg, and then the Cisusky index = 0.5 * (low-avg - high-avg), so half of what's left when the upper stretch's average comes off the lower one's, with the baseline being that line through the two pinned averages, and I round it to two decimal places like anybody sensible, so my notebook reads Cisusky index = 0.11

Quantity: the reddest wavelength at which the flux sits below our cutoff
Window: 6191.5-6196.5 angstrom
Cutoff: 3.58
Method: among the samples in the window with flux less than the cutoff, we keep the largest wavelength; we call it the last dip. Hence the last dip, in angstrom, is 6196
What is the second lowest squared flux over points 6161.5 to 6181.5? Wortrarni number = 7.1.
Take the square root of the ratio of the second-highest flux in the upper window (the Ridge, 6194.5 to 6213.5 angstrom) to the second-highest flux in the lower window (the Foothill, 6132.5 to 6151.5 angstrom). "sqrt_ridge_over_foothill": 1.00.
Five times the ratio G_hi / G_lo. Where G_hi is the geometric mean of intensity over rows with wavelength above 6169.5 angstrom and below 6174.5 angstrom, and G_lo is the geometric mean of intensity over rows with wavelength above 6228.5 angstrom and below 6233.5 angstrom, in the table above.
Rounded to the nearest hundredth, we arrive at 4.95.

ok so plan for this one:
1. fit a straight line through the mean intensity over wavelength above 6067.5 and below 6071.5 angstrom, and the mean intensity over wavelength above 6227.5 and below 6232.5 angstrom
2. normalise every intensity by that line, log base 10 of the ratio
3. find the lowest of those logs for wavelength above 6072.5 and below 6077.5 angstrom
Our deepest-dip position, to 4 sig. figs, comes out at 6076 angstrom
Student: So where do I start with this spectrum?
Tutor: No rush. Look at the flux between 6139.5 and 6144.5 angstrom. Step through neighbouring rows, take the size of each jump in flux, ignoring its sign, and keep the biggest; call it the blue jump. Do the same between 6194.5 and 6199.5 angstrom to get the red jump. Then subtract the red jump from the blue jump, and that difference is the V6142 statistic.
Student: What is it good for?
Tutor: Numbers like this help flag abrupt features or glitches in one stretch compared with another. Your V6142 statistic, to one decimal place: 0.0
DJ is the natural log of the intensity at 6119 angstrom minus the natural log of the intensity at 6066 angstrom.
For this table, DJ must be -0.29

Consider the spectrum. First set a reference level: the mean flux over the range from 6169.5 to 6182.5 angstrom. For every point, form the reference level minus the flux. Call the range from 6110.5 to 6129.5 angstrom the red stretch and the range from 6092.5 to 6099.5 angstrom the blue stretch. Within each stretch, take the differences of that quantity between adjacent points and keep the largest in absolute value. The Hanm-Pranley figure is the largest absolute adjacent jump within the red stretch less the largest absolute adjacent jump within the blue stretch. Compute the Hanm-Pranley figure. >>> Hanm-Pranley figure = 0.5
